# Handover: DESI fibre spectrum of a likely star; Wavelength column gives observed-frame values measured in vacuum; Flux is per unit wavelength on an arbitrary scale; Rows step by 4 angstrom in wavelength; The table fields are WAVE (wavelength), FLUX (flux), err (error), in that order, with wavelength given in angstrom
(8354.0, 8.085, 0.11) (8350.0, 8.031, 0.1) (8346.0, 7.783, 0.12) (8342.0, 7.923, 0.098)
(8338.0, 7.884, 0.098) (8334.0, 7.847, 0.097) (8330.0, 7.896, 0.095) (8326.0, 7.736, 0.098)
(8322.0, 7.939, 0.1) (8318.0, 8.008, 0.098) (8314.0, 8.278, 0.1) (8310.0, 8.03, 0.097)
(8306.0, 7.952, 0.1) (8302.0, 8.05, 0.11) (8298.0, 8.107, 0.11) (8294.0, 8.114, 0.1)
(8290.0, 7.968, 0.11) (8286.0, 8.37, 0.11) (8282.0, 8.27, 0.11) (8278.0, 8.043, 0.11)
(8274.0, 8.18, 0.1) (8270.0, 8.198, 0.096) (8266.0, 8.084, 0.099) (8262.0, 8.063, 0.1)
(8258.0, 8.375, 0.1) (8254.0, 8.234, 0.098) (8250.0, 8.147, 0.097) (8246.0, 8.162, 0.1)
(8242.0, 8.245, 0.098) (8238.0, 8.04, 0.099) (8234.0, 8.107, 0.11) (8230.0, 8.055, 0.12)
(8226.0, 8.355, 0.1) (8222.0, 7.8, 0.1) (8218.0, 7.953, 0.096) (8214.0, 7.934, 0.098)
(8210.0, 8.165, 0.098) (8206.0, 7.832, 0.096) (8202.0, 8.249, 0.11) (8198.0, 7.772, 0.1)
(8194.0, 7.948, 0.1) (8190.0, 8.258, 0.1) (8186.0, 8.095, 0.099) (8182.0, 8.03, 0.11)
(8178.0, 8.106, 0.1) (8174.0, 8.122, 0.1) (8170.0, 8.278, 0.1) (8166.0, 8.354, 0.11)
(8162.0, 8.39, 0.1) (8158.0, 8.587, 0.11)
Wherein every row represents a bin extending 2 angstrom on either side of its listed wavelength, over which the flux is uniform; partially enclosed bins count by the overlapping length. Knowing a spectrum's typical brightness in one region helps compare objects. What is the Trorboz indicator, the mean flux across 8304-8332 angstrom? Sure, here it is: 7.98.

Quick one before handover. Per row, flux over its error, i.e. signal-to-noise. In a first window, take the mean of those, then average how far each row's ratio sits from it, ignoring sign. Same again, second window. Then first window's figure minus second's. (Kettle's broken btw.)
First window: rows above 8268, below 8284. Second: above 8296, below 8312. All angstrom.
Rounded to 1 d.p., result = 0.9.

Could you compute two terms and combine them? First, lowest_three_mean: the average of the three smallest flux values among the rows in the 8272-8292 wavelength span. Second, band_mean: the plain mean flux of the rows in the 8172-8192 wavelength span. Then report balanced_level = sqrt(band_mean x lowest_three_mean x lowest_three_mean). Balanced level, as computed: 22.98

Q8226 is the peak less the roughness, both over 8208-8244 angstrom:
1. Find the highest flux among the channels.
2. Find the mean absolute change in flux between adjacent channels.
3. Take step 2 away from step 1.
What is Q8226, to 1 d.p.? 8.2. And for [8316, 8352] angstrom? 7.9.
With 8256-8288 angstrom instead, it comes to 8.2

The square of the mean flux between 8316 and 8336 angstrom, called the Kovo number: 62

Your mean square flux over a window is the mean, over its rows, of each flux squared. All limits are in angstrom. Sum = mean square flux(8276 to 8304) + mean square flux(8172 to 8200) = 131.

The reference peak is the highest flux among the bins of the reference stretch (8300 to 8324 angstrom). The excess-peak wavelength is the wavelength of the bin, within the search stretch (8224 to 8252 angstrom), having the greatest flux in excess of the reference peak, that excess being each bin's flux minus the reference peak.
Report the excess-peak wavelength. 8226.0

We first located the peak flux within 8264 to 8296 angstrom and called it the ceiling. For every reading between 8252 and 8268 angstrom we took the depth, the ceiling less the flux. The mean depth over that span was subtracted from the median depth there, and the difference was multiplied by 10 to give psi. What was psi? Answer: 0.30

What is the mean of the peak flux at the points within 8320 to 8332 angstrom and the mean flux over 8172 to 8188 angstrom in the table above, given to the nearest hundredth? 8.01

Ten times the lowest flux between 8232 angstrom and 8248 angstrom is 80.4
